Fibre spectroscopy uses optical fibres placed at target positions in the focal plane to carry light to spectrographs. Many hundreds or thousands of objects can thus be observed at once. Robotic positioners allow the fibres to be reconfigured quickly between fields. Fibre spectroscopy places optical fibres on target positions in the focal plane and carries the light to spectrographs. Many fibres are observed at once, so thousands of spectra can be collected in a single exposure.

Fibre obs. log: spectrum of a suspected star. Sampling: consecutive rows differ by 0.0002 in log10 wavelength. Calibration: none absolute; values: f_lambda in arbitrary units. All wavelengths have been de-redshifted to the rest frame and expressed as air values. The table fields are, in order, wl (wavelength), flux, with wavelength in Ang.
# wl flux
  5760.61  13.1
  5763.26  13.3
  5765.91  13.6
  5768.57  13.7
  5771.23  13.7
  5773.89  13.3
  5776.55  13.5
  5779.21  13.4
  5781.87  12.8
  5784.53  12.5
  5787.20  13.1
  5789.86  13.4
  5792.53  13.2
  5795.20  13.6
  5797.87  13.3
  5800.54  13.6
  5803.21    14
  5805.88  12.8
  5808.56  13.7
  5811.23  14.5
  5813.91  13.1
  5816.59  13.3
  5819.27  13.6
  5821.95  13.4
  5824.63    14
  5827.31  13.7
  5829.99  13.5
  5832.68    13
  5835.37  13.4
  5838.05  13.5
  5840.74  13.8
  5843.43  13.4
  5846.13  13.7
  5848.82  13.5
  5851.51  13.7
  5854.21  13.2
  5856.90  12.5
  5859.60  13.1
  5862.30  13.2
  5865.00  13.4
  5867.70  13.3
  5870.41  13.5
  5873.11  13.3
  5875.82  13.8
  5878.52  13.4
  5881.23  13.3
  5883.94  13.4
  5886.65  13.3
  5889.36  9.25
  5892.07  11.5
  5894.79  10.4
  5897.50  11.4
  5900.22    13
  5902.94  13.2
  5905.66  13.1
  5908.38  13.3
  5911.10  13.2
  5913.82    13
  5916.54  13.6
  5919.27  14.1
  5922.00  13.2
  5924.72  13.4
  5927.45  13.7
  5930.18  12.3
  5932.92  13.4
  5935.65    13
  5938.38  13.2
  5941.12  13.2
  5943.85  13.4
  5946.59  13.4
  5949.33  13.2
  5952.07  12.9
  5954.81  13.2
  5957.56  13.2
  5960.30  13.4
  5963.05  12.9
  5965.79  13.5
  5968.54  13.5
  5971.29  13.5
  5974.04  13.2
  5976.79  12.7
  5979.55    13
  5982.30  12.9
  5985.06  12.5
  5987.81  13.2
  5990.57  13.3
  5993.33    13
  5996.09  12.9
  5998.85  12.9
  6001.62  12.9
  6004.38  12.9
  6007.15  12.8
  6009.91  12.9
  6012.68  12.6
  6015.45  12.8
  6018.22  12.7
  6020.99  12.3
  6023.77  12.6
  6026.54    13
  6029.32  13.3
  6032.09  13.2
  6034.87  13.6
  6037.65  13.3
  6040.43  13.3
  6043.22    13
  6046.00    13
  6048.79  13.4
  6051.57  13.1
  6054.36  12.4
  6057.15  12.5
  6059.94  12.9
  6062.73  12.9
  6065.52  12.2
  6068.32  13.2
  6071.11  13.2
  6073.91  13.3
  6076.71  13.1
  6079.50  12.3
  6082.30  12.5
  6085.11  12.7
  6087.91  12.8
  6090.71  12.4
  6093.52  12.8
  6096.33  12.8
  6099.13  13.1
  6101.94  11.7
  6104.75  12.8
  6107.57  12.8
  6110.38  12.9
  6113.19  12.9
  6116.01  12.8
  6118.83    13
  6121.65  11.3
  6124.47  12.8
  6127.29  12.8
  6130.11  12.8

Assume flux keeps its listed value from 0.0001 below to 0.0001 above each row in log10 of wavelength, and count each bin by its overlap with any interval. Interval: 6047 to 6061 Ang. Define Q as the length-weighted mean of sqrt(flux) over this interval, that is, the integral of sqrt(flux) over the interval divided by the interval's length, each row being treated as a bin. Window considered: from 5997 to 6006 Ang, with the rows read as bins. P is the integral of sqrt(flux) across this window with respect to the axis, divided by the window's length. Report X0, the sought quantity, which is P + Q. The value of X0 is 7.17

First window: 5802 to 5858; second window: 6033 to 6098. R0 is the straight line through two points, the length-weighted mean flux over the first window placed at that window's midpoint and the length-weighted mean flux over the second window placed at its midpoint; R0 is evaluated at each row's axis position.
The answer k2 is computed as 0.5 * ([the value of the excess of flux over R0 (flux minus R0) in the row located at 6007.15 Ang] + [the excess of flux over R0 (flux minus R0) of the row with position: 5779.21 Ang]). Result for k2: -0.2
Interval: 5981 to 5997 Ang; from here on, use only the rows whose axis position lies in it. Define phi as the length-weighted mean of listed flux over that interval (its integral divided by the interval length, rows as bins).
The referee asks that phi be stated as 13.0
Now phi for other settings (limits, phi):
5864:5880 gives 13.4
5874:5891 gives 12.7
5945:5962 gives 13.2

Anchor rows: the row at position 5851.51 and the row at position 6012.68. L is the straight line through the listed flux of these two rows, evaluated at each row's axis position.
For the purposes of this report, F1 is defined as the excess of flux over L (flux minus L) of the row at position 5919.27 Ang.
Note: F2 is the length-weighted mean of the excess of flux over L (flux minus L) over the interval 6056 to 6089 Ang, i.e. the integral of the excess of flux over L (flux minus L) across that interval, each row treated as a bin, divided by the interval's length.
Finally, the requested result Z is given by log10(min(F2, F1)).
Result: -0.2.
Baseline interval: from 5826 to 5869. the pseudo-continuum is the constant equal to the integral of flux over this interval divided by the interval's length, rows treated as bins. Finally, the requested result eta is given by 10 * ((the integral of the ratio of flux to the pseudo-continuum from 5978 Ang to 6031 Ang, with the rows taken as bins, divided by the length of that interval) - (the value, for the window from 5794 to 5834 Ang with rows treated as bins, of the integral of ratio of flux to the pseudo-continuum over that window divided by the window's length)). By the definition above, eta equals -0.5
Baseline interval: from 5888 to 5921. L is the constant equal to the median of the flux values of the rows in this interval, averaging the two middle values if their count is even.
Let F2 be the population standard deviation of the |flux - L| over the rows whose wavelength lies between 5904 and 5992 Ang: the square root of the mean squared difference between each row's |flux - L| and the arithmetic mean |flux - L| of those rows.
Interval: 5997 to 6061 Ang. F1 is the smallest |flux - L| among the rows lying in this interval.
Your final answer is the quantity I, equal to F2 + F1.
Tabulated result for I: 0.27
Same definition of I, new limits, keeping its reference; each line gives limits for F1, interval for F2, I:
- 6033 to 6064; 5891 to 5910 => 1.01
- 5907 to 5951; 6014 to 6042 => 0.24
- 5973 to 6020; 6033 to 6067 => 0.31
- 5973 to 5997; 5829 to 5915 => 0.84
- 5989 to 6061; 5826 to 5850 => 0.25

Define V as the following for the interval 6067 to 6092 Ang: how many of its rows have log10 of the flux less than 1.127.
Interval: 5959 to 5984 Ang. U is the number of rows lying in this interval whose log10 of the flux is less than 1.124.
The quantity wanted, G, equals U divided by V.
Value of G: 0.6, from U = 5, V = 9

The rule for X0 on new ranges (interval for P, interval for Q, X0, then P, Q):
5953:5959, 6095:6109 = 7.19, 3.63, 3.56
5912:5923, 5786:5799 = 7.32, 3.67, 3.65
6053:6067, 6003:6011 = 7.14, 3.55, 3.59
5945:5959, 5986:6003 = 7.24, 3.63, 3.61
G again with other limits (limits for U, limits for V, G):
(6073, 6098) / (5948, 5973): 1.8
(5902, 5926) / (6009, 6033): 0.7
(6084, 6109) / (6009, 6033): 1.0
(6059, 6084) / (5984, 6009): 1.0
